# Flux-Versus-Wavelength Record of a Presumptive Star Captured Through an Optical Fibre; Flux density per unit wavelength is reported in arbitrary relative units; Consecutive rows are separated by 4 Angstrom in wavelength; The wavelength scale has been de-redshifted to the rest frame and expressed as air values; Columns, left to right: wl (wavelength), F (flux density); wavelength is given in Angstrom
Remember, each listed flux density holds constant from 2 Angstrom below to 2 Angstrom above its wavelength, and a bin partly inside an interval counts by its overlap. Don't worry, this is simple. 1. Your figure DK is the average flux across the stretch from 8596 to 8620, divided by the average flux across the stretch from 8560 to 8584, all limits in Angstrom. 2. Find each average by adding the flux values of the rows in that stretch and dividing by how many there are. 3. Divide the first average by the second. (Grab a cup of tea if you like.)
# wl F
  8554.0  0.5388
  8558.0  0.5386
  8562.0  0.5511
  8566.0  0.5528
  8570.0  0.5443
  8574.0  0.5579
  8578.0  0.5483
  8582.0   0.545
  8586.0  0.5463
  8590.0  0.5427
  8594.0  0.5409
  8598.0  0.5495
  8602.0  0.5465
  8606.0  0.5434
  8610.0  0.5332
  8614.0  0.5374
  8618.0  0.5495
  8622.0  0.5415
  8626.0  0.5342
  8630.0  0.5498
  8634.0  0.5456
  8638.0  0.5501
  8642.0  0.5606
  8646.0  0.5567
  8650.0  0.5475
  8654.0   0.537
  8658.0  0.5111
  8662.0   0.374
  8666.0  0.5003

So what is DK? 0.988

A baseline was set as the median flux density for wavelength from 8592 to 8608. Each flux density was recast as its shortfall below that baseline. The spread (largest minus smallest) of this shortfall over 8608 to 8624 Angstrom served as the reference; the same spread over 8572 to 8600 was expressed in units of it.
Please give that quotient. 1.0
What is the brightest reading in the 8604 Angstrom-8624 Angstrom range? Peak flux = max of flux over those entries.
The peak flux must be 0.5495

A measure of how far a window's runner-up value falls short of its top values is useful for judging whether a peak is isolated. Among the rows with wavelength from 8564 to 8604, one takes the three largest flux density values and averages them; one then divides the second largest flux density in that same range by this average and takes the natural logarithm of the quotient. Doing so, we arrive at -0.001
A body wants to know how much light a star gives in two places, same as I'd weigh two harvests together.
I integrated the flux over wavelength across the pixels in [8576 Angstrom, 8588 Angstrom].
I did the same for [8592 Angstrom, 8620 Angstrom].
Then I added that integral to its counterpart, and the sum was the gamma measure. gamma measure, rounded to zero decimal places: 22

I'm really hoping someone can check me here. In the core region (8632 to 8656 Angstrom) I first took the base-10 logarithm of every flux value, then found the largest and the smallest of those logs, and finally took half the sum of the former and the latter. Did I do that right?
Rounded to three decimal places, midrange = -0.261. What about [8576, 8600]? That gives -0.263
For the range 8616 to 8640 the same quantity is -0.266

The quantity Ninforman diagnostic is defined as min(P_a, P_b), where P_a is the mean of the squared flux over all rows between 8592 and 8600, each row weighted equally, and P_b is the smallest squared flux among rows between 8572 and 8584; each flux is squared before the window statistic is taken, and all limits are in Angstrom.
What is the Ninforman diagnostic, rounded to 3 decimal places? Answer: 0.297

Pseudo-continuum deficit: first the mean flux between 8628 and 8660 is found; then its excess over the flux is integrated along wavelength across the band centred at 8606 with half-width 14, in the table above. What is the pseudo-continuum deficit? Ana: 0.05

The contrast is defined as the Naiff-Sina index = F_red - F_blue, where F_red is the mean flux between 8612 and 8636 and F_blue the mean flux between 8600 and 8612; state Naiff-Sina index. 0.002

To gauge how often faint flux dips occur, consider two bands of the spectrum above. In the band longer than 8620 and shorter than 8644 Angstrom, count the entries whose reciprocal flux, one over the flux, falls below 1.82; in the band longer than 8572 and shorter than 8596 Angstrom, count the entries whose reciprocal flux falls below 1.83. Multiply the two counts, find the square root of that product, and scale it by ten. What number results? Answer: 24.5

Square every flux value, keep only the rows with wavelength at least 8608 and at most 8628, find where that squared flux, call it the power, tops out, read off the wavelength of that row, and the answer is 8618.0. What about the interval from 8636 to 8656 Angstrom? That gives 8642.0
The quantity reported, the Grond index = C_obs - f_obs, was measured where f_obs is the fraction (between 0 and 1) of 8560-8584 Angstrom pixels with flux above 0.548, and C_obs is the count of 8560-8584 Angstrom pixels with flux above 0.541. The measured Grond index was 5.3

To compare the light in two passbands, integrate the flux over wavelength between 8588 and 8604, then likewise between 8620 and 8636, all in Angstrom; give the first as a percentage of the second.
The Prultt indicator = 100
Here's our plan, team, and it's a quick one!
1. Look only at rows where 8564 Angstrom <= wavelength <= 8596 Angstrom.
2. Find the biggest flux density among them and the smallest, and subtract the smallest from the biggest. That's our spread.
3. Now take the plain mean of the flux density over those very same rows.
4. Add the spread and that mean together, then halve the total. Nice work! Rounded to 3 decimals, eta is 0.282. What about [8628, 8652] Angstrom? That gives 0.283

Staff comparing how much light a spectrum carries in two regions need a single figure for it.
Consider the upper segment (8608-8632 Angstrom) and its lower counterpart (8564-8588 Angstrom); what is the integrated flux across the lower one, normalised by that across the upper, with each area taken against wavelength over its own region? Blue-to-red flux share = 1.0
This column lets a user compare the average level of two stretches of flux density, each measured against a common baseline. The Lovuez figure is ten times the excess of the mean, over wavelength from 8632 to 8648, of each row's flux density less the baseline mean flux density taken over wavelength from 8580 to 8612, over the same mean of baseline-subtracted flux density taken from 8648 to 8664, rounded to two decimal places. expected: 0.61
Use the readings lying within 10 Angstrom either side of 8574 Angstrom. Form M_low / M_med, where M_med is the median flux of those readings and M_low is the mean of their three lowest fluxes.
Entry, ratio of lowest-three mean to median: 0.996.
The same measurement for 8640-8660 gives 0.971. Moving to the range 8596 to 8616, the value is 0.990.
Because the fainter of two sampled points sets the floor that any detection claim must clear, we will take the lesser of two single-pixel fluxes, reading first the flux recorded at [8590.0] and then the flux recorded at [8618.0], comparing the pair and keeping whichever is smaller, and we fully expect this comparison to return 0.543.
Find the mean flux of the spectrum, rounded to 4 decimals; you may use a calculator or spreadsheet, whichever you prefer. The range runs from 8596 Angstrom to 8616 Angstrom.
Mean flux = 0.5420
